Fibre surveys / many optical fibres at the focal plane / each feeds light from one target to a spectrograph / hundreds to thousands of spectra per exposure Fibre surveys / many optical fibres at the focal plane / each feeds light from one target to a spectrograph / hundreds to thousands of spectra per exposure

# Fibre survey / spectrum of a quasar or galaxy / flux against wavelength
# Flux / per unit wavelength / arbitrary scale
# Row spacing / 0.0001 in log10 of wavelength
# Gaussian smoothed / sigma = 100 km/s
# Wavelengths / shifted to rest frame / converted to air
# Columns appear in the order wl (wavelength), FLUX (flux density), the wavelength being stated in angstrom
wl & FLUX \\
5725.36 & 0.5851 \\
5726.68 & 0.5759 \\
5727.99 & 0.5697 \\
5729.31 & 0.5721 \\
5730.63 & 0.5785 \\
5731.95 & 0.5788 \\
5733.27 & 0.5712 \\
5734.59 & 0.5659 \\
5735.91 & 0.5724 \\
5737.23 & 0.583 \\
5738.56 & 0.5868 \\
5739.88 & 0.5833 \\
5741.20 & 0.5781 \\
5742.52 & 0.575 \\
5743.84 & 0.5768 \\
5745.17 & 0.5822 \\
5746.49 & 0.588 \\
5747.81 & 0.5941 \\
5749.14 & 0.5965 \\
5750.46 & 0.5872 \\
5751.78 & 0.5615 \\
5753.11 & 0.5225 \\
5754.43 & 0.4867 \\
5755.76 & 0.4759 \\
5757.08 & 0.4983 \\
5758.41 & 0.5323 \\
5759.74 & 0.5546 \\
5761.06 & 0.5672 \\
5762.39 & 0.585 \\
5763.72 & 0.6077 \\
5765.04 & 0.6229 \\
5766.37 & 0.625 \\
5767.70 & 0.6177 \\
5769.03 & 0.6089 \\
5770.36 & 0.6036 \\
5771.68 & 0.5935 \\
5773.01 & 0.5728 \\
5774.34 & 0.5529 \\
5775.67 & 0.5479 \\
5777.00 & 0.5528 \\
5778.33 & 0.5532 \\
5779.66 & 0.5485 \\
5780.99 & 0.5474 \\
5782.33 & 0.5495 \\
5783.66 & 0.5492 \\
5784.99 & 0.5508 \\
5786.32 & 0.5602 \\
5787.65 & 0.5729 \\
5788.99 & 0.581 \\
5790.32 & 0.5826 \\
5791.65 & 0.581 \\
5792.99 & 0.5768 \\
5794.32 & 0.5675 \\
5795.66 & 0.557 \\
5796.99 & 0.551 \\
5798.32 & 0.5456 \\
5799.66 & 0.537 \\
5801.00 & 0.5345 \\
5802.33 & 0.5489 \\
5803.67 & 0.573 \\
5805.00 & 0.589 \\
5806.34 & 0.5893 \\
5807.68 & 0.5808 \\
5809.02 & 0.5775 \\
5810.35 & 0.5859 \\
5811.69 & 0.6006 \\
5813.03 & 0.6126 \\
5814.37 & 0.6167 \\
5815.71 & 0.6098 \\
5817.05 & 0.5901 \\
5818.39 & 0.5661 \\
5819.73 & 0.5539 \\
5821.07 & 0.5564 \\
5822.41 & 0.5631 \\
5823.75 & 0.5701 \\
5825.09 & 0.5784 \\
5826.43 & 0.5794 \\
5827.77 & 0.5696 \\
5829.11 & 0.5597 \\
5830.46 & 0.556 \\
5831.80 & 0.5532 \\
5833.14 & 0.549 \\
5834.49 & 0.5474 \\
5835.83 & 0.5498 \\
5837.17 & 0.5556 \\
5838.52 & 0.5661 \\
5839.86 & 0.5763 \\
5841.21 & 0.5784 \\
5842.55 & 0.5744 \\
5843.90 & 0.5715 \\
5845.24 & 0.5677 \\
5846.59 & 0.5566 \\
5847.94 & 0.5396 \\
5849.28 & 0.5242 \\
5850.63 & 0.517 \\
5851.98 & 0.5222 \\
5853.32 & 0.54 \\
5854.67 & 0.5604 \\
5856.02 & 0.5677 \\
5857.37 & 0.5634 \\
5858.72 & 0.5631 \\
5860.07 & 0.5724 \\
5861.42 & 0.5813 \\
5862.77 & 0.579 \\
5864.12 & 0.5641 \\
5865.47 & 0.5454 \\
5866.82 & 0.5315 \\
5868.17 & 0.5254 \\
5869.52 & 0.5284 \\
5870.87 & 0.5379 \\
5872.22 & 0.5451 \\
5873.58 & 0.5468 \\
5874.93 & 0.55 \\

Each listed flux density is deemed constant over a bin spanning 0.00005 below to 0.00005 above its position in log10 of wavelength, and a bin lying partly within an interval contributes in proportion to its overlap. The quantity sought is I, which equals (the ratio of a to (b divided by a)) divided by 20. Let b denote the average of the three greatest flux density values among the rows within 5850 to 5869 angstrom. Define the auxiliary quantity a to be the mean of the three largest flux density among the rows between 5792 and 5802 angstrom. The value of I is 0.0278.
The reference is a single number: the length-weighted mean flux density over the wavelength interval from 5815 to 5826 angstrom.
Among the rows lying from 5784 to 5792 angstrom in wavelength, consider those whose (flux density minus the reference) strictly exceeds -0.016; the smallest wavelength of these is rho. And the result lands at 5786.32 angstrom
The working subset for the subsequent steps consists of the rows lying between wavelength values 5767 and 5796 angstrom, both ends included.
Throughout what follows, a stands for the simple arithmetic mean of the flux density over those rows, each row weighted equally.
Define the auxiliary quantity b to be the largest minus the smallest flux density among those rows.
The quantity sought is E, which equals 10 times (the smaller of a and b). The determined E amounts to 0.7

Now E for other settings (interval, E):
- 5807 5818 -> 0.4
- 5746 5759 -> 1.2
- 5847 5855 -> 0.4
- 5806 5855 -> 1.0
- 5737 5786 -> 1.5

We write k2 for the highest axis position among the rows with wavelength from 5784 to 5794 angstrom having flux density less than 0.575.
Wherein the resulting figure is 5787.65 angstrom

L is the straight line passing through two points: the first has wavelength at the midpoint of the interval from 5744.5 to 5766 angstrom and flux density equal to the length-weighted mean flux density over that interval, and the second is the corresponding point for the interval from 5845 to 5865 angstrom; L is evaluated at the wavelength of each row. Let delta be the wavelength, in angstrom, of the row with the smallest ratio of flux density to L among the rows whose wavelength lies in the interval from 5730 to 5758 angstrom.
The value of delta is 5755.76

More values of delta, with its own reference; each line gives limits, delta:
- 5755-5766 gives 5755.76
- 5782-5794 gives 5783.66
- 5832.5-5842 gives 5834.49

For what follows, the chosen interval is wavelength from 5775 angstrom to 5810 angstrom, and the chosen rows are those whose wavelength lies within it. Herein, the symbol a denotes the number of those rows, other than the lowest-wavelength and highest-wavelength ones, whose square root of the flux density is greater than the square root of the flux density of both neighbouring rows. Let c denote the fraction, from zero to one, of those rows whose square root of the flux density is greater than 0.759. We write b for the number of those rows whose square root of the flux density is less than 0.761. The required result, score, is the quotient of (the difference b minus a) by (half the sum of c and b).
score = 1.576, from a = 4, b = 20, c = 0.31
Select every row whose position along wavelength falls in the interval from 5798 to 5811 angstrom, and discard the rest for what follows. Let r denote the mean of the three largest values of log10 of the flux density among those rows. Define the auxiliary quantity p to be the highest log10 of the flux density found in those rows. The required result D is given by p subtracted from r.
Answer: -0.0009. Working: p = -0.230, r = -0.231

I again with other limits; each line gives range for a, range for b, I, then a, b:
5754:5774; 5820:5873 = 0.0333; 0.622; 0.580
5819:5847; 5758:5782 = 0.0269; 0.579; 0.622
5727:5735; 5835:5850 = 0.0288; 0.576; 0.576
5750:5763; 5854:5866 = 0.0291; 0.580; 0.578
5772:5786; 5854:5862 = 0.0273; 0.560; 0.574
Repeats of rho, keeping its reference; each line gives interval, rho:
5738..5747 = 5738.56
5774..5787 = 5786.32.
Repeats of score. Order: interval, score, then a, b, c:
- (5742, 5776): 1.625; 2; 13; 0.54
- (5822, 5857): 1.829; 2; 25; 0.15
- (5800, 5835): 1.579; 3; 16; 0.46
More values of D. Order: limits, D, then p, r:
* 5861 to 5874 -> -0.0049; -0.236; -0.241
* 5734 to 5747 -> -0.0015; -0.231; -0.232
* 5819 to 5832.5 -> -0.0026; -0.237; -0.240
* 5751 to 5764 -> -0.0155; -0.216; -0.232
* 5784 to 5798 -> -0.0008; -0.235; -0.235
